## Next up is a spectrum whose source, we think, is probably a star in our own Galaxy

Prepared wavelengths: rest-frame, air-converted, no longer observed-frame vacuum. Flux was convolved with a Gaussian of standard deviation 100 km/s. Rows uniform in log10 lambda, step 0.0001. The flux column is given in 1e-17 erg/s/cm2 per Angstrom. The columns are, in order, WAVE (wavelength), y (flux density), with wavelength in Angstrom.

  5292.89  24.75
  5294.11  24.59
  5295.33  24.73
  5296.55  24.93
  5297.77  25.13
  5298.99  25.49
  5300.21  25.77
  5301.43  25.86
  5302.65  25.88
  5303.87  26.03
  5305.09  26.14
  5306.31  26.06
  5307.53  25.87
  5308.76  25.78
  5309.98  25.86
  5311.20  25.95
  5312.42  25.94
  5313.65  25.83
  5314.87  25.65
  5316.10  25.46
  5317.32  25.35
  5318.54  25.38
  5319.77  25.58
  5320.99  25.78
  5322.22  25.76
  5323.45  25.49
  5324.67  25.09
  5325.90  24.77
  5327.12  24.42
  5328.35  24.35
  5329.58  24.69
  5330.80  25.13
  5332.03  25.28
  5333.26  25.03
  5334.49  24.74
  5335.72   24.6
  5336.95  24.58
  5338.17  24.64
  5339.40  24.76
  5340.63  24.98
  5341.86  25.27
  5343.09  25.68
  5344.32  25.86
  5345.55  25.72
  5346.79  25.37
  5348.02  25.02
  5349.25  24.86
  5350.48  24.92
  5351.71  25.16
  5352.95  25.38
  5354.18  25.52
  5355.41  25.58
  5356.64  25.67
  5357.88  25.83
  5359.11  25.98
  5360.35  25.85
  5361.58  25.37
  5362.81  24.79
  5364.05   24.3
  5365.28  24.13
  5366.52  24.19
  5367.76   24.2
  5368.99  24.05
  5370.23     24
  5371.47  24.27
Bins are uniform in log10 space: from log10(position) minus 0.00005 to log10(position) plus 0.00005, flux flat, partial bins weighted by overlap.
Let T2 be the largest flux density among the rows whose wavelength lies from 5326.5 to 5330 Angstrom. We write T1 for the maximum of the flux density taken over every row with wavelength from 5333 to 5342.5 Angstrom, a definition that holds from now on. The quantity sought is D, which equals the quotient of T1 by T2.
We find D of 1.02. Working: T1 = 25.27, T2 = 24.69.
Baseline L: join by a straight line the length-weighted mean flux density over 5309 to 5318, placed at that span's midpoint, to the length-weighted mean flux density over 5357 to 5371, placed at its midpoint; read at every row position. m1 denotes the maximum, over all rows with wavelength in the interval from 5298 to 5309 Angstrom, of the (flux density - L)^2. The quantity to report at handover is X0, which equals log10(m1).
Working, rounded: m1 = 0.3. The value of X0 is -0.55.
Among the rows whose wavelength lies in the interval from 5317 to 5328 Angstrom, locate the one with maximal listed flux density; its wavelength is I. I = 5320.99 Angstrom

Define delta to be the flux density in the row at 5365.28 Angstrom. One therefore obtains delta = 24.13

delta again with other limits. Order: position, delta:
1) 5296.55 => 24.93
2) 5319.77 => 25.58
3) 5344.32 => 25.86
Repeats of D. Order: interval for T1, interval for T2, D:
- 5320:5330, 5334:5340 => 1.04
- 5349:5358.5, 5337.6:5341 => 1.03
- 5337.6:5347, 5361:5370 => 1.02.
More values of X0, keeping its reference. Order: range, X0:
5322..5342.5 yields 0.09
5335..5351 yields -0.28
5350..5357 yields -0.26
